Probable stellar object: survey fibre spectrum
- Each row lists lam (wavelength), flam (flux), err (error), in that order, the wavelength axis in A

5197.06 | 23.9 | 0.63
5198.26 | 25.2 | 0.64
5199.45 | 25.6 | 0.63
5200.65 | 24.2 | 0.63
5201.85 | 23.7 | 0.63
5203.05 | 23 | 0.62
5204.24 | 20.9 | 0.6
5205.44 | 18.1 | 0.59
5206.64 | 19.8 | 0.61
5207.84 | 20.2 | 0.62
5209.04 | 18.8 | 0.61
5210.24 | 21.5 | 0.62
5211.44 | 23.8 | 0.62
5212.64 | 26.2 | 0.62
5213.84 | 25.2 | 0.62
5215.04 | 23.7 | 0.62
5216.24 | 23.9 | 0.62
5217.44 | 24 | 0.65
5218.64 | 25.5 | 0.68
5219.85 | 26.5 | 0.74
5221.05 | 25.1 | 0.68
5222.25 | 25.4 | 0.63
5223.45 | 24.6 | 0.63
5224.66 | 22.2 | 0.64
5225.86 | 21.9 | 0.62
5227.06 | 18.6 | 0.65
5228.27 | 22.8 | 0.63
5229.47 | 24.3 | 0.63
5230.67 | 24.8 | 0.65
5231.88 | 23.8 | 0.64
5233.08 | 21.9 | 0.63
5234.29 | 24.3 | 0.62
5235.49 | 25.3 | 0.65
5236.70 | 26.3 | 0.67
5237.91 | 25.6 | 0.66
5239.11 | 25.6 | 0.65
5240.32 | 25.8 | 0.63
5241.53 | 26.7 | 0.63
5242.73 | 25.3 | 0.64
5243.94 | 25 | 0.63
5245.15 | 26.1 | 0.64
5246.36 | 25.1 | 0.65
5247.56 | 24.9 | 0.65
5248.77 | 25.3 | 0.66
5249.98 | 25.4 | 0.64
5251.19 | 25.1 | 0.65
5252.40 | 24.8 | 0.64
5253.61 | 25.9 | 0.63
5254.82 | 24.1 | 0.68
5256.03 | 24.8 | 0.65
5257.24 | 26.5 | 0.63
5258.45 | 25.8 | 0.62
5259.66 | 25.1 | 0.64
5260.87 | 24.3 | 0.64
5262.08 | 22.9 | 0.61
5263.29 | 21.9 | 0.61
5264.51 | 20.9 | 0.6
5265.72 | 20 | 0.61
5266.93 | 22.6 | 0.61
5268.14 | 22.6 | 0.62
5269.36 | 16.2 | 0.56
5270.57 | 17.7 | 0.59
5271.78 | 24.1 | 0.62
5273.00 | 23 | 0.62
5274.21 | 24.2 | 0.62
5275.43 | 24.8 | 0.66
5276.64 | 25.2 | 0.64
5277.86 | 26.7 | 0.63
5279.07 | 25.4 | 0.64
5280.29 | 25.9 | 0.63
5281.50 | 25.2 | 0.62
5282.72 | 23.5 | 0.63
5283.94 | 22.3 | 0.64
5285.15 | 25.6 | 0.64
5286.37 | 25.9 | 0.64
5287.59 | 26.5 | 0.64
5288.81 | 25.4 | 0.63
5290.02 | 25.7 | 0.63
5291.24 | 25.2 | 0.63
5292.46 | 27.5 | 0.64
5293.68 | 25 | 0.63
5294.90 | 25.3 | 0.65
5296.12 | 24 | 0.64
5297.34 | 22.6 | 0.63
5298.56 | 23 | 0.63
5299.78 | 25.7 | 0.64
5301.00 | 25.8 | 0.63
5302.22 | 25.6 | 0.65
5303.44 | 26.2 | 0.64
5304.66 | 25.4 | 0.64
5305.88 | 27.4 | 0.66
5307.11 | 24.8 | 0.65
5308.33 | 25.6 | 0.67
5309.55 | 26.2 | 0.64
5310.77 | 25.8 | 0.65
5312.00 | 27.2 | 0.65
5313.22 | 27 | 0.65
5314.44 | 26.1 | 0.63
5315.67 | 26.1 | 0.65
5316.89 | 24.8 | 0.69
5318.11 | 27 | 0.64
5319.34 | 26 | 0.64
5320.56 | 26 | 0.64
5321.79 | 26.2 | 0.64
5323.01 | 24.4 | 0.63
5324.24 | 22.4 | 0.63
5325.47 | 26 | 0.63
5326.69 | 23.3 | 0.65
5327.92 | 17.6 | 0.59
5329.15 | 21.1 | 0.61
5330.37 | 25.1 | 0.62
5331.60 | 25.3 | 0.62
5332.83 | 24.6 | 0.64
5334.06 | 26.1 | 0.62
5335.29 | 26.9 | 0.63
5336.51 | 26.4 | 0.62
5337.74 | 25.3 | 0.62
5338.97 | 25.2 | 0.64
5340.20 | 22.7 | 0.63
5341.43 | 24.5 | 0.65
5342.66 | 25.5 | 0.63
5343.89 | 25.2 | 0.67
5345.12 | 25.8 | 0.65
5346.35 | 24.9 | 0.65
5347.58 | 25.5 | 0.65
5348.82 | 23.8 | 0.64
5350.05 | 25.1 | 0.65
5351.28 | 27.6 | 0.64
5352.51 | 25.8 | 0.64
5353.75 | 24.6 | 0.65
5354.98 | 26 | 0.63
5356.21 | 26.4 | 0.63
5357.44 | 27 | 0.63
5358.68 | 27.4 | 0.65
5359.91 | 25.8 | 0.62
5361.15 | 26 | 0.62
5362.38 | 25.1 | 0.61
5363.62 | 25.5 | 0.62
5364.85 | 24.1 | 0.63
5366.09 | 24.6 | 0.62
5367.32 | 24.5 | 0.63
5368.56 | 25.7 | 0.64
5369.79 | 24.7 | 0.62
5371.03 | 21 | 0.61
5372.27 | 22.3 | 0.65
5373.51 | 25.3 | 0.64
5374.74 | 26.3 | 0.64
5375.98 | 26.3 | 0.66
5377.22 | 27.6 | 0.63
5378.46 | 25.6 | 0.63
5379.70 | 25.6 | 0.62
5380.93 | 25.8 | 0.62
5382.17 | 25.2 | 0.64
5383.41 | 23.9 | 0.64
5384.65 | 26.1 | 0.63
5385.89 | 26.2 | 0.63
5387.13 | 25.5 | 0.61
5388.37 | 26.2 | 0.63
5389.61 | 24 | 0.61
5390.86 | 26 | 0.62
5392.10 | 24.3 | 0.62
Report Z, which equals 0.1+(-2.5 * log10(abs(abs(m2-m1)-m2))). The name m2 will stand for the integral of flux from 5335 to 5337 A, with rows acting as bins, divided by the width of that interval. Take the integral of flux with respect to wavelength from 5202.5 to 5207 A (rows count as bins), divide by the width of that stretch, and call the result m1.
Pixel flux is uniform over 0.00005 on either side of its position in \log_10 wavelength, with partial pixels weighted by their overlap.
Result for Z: -3.18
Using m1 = 20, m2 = 26.7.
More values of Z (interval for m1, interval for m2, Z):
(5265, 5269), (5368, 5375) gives -3.22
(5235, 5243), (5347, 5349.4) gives -3.32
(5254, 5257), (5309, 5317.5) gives -3.39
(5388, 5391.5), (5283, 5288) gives -3.37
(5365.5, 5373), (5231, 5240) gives -3.34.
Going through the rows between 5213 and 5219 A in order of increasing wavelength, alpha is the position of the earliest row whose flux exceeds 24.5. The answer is 5213.84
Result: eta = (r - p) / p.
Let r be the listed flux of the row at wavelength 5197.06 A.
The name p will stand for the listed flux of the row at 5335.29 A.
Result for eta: -0.11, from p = 26.9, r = 23.9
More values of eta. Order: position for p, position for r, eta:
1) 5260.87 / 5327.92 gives -0.28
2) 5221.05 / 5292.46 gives 0.10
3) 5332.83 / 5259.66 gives 0.02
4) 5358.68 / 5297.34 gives -0.18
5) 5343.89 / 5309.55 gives 0.04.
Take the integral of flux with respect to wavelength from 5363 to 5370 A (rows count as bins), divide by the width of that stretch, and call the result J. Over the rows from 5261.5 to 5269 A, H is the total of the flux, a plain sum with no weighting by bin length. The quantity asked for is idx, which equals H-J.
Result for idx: 106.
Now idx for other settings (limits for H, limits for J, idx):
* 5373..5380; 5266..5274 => 136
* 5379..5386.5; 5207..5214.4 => 130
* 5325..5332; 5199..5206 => 116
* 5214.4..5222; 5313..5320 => 123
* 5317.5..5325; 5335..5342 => 127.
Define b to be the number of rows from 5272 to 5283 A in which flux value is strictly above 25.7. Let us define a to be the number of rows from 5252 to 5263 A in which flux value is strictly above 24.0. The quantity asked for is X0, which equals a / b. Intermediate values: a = 8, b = 2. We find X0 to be 4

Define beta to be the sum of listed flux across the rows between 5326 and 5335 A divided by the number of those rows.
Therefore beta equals 23.3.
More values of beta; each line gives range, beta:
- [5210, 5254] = 24.5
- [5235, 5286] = 24.3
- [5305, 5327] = 25.7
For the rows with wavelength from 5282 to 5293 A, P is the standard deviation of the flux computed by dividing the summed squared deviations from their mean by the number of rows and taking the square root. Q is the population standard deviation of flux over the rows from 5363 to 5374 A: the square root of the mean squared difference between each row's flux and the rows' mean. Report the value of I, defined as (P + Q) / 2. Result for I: 1.5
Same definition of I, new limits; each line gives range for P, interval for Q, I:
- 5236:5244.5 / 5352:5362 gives 0.7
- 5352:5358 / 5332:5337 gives 0.8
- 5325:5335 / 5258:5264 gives 2.1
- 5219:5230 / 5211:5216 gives 1.6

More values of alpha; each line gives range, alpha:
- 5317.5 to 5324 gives 5318.11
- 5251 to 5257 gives 5251.19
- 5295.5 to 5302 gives 5299.78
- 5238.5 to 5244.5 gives 5239.11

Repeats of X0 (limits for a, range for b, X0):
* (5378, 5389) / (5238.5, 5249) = 3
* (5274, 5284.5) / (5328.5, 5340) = 2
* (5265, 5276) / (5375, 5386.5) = 1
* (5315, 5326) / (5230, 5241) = 4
